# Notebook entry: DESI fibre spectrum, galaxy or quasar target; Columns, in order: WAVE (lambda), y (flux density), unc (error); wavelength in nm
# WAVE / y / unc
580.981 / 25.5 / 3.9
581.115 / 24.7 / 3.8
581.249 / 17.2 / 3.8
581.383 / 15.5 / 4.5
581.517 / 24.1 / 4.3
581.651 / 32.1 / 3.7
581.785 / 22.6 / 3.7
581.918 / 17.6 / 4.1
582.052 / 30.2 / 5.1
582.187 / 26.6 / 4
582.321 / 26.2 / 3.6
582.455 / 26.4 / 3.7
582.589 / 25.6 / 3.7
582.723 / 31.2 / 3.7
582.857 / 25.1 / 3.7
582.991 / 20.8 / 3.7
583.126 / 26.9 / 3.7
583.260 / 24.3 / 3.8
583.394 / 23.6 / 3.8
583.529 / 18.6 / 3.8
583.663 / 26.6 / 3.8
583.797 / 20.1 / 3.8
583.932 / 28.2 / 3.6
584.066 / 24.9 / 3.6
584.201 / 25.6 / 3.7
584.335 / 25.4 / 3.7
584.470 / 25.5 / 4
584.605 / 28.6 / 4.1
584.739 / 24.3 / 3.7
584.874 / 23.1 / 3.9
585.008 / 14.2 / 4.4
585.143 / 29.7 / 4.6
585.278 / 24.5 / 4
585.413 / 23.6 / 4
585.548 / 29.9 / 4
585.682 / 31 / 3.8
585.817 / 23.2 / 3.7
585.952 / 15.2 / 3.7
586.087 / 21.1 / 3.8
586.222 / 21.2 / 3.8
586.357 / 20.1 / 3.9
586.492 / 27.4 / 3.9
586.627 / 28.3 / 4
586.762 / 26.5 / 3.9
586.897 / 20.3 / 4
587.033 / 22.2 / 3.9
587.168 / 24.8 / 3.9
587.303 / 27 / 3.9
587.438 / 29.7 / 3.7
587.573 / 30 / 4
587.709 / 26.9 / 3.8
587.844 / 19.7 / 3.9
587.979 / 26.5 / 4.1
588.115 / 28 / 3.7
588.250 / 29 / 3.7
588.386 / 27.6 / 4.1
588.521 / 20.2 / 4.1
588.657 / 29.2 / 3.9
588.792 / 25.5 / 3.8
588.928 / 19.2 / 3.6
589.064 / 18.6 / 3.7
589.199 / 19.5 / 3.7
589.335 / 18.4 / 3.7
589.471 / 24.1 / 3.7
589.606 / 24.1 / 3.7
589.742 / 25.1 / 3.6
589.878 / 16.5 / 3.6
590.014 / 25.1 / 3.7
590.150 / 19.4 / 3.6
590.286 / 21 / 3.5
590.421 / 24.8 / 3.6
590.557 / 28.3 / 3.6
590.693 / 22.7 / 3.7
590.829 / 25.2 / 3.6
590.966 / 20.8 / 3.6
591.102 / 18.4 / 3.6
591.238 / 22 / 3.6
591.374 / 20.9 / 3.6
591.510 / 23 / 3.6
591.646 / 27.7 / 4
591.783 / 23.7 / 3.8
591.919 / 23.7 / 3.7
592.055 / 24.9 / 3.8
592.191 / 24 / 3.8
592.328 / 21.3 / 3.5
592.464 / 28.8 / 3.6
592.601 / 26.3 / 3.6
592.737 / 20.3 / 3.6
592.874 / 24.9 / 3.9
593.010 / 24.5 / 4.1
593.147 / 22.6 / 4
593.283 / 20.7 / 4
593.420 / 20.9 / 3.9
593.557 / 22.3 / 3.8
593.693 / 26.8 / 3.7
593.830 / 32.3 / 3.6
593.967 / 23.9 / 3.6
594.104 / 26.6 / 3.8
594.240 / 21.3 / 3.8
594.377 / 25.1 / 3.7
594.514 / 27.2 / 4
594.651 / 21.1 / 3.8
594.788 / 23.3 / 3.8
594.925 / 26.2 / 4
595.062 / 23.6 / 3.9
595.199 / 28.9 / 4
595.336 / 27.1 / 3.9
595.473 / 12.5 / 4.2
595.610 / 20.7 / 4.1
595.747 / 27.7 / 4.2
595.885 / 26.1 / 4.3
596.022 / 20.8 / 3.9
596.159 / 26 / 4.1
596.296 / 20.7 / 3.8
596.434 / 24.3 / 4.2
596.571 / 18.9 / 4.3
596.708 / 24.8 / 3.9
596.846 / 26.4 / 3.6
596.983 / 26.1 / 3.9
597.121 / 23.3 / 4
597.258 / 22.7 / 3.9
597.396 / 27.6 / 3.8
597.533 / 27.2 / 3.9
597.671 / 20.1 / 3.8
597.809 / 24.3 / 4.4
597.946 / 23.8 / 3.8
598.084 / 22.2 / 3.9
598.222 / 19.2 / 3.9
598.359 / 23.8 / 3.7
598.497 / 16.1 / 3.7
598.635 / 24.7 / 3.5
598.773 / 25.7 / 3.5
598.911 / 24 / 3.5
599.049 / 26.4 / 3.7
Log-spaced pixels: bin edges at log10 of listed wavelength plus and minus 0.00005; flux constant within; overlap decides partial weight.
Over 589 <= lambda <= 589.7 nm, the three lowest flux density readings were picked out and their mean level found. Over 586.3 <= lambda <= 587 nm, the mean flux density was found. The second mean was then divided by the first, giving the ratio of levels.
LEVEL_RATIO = 1.30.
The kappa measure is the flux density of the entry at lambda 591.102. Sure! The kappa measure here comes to 18.4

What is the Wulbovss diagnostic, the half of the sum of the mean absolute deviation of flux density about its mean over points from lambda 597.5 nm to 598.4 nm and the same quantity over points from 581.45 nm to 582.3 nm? 3.10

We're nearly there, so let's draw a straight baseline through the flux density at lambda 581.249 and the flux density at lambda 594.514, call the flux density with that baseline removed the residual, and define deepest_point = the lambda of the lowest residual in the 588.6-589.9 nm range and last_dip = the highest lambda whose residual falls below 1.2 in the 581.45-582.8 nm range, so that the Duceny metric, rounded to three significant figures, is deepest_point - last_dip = 7.96 nm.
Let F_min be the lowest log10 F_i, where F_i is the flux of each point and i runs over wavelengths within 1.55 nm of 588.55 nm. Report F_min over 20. 0.061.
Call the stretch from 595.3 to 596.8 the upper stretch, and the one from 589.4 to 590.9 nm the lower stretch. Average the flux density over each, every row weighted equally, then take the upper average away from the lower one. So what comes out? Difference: 0.6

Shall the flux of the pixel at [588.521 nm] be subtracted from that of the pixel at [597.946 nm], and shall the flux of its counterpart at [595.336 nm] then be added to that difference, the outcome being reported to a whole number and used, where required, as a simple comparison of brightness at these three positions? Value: 31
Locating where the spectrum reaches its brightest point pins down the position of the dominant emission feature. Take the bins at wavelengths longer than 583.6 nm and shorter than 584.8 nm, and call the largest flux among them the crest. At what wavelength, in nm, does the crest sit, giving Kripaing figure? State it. 584.605 nm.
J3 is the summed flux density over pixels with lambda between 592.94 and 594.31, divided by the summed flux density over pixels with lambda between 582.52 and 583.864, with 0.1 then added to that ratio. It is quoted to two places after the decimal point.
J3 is 1.10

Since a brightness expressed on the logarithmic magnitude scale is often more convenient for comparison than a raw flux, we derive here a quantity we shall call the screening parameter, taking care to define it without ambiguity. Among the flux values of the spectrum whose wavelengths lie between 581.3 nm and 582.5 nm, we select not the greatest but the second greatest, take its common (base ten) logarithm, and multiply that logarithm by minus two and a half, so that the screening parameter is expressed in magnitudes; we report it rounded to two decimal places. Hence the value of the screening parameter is -3.70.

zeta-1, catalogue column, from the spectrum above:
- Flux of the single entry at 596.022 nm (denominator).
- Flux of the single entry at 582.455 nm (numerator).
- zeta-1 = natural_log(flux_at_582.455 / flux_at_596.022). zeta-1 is 0.238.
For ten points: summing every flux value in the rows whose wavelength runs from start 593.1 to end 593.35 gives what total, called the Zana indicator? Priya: 43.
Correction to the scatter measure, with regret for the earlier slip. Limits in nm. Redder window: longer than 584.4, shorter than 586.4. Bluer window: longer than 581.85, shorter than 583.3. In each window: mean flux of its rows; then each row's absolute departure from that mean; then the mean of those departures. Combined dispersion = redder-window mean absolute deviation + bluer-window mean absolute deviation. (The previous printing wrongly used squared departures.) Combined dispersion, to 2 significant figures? 6.3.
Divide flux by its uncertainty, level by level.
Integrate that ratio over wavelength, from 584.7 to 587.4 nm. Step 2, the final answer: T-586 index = 16.4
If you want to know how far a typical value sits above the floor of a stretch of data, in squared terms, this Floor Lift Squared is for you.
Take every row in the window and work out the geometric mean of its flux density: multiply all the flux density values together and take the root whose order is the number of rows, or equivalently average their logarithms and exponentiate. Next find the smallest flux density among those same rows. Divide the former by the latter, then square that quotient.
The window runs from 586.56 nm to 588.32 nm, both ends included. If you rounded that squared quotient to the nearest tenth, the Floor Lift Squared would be 1.7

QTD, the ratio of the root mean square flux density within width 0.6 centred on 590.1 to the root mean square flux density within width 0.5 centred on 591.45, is 0.88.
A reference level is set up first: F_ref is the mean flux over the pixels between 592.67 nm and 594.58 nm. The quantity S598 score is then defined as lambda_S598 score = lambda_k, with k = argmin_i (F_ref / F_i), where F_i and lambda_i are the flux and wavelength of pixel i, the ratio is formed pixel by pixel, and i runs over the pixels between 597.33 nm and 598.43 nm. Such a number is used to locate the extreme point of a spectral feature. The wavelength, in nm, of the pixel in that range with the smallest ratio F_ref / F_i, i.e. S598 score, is 597.396 nm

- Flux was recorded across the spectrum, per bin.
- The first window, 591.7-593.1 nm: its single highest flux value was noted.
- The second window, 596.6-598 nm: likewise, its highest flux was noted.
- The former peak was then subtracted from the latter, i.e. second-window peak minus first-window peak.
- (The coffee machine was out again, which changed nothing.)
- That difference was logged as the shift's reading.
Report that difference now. -1.2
